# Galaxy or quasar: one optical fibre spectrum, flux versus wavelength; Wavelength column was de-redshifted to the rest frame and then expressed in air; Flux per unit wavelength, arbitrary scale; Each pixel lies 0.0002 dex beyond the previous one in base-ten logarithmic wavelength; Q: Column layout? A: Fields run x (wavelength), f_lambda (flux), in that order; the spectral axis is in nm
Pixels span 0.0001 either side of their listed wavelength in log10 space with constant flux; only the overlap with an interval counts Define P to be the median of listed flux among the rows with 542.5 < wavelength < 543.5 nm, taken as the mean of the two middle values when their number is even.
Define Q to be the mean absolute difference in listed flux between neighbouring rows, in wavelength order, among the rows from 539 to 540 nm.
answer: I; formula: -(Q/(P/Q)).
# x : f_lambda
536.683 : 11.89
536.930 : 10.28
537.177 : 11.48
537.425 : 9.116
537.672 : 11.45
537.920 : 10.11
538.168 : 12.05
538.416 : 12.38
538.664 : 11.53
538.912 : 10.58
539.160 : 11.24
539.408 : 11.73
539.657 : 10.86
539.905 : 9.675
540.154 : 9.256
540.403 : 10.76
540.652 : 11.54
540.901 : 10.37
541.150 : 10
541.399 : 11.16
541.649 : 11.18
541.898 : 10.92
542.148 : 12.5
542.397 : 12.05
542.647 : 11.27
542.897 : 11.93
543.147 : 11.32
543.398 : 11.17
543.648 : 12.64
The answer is -0.064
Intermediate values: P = 11.3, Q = 0.85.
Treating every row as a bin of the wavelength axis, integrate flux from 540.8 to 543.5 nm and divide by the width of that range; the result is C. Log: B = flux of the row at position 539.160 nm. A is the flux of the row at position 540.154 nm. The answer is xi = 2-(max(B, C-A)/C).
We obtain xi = 1.00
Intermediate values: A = 9.256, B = 11.24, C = 11.3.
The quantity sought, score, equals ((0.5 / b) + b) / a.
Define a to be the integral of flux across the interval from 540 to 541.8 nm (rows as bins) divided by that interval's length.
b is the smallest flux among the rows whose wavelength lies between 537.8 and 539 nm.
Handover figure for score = 0.96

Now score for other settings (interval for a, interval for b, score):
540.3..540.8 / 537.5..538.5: 0.91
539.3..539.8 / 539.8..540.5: 0.83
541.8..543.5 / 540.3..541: 0.90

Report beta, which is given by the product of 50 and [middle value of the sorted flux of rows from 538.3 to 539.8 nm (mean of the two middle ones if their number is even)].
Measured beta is 569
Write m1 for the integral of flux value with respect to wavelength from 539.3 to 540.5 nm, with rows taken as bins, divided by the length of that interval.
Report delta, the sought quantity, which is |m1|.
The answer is 10.4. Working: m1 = 10.4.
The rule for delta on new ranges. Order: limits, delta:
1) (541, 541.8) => 10.8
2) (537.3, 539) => 11.0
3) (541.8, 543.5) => 11.6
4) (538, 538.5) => 12.0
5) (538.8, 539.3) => 11.0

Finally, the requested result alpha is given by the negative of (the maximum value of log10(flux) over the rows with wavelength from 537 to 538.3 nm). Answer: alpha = -1.081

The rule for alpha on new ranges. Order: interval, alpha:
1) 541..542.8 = -1.097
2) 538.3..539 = -1.093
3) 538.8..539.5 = -1.069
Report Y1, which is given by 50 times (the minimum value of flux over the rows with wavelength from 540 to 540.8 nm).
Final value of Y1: 463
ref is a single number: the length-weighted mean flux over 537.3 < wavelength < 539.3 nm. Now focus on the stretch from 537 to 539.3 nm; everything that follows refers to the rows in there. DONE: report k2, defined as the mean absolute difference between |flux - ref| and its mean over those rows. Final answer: 0.452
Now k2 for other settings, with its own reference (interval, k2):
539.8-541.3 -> 0.464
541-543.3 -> 0.456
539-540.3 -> 0.599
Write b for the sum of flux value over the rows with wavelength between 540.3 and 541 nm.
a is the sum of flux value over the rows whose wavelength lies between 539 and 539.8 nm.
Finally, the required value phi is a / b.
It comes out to 1.04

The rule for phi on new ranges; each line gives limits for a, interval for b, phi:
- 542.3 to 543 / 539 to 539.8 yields 1.04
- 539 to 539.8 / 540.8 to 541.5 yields 1.07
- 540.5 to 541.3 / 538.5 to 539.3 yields 0.96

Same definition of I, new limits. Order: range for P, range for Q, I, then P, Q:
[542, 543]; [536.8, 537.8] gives -0.322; 12.0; 1.97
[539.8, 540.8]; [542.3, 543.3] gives -0.046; 10.2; 0.68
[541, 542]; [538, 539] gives -0.046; 11.0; 0.71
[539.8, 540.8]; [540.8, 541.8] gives -0.026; 10.2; 0.52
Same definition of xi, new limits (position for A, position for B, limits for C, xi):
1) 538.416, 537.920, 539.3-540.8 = 1.05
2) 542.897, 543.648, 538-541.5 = 0.84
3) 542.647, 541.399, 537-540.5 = 0.97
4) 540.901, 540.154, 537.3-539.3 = 1.16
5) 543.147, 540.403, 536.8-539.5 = 1.03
